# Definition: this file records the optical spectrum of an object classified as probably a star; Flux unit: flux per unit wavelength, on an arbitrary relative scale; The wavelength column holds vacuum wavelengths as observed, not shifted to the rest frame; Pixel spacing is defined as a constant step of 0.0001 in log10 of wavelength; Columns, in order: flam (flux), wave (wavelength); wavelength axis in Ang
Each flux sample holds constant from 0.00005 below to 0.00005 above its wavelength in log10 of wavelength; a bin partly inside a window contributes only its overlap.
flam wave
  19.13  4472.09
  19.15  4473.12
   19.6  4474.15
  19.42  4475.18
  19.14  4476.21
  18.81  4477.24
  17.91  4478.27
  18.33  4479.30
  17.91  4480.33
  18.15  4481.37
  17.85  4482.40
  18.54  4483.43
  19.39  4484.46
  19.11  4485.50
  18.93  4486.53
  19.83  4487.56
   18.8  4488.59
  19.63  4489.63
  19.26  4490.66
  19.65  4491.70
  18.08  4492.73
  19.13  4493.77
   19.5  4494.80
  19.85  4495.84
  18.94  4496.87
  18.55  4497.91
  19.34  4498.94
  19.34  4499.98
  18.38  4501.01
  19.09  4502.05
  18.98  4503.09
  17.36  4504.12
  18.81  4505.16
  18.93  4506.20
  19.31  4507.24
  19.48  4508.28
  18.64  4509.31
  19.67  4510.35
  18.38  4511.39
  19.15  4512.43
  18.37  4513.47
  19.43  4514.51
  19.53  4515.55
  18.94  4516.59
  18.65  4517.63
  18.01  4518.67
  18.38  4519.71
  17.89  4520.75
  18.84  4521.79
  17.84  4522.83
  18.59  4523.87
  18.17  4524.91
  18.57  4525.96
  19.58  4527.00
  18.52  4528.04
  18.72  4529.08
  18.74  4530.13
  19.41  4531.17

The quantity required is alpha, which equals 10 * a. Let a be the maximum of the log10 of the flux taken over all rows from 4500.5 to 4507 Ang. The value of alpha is 12.81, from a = 1.28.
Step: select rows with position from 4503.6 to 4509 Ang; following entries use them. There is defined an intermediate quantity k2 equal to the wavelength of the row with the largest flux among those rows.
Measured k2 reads 4508.28 Ang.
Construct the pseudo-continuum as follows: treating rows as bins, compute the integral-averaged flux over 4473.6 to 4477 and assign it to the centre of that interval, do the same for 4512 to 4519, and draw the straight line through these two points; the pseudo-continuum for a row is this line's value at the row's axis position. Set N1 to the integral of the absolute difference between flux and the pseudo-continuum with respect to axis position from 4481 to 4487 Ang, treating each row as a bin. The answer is 3.8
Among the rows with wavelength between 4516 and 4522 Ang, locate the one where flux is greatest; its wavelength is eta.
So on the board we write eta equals 4516.59 Ang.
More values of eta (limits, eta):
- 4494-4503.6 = 4495.84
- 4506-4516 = 4510.35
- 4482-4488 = 4487.56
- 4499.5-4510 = 4508.28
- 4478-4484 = 4483.43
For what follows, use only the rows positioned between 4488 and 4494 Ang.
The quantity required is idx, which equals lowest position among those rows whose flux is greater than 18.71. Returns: 4488.59 Ang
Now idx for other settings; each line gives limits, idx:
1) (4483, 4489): 4484.46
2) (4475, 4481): 4475.18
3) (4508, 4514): 4508.28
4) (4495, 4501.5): 4495.84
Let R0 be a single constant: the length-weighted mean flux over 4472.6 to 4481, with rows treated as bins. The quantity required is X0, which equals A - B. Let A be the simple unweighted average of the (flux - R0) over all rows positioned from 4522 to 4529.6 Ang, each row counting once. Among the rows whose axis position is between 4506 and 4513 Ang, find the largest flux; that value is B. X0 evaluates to -19.9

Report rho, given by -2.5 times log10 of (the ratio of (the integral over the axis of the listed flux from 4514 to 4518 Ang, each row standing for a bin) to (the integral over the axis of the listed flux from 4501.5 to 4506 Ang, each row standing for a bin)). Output 0.09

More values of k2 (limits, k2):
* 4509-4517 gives 4510.35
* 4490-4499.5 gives 4495.84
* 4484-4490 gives 4487.56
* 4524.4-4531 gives 4527.00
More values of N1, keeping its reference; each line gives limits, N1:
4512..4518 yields 2.3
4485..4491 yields 2.0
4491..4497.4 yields 3.0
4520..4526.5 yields 3.2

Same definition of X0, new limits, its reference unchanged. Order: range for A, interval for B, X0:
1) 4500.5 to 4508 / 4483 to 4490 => -19.9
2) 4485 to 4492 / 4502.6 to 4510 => -18.9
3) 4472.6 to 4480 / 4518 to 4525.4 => -18.7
